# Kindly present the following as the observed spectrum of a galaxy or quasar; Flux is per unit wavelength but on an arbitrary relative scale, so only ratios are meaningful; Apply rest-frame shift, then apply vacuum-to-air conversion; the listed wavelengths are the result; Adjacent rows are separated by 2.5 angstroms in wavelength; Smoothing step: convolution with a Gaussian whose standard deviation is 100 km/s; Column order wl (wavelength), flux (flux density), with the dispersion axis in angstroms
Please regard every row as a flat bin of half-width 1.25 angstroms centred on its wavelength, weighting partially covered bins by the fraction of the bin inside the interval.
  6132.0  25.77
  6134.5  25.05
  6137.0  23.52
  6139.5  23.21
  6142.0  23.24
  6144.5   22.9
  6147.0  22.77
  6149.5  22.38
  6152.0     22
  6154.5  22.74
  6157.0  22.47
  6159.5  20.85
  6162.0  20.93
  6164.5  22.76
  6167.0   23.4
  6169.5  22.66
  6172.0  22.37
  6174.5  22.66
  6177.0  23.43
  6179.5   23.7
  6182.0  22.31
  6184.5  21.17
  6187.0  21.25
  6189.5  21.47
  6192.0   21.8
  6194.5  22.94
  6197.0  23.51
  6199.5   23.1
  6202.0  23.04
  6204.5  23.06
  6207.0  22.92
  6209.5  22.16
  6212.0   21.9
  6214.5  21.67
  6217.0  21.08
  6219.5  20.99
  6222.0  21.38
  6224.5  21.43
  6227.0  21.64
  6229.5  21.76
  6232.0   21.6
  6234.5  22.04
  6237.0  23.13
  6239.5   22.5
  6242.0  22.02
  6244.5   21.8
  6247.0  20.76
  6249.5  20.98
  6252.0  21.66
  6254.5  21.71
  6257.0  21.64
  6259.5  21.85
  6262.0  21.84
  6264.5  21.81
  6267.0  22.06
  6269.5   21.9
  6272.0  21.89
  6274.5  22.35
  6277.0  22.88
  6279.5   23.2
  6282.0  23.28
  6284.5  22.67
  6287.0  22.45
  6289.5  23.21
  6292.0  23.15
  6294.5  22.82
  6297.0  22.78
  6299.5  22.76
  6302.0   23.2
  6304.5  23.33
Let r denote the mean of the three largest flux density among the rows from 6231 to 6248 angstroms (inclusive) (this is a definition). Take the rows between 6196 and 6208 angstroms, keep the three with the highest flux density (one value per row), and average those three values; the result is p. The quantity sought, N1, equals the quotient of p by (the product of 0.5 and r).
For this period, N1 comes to 2.06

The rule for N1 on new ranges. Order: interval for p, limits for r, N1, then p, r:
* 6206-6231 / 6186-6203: 1.92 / 22.33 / 23.2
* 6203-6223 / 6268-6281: 1.99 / 22.71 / 22.8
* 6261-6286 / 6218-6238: 2.07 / 23.12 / 22.3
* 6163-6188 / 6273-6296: 2.02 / 23.51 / 23.2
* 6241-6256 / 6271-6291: 1.88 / 21.84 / 23.2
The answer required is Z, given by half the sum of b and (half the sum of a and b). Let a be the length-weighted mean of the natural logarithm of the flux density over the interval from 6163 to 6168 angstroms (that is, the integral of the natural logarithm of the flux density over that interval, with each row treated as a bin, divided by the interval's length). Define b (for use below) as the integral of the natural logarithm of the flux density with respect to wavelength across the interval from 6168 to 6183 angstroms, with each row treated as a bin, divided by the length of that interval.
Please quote 3.13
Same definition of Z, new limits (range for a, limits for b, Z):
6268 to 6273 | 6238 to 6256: 3.08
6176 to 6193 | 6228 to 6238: 3.10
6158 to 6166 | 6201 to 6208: 3.12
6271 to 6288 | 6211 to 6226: 3.08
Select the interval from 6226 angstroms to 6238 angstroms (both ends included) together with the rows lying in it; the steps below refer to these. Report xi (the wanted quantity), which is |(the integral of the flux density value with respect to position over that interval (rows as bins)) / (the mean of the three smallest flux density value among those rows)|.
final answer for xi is 12.2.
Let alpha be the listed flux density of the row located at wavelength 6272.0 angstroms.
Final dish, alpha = 21.89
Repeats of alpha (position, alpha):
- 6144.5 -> 22.9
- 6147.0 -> 22.77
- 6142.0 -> 23.24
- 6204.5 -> 23.06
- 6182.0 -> 22.31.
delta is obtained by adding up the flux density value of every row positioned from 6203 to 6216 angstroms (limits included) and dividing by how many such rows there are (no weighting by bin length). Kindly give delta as 22.3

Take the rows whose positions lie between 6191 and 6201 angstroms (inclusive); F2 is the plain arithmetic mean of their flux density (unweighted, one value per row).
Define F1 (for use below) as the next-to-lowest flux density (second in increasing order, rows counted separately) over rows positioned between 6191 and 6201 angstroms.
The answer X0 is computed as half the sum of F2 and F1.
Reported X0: 22.89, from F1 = 22.94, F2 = 22.8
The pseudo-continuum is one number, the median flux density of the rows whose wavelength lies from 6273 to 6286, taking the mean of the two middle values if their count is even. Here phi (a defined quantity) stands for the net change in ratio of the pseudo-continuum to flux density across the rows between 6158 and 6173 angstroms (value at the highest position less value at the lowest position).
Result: -0.07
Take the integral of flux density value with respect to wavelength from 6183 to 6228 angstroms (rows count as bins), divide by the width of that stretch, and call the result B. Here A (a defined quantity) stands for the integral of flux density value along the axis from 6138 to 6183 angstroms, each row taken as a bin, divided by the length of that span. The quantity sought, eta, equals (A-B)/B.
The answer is 0.026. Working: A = 22.6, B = 22.0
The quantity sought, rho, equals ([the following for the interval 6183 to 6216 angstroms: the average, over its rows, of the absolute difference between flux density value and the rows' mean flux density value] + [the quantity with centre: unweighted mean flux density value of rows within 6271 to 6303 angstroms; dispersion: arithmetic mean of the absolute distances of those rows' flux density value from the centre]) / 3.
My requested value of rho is 0.35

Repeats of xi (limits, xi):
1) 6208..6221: 13.2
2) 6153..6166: 13.3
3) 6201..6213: 12.2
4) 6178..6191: 13.4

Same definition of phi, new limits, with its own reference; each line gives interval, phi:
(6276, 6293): -0.01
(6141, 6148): 0.02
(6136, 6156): 0.03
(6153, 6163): 0.09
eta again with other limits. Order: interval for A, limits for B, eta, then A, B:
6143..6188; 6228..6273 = 0.026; 22.4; 21.8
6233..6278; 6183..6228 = -0.005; 21.9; 22.0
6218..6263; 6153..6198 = -0.029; 21.7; 22.3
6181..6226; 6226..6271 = 0.011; 22.1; 21.8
